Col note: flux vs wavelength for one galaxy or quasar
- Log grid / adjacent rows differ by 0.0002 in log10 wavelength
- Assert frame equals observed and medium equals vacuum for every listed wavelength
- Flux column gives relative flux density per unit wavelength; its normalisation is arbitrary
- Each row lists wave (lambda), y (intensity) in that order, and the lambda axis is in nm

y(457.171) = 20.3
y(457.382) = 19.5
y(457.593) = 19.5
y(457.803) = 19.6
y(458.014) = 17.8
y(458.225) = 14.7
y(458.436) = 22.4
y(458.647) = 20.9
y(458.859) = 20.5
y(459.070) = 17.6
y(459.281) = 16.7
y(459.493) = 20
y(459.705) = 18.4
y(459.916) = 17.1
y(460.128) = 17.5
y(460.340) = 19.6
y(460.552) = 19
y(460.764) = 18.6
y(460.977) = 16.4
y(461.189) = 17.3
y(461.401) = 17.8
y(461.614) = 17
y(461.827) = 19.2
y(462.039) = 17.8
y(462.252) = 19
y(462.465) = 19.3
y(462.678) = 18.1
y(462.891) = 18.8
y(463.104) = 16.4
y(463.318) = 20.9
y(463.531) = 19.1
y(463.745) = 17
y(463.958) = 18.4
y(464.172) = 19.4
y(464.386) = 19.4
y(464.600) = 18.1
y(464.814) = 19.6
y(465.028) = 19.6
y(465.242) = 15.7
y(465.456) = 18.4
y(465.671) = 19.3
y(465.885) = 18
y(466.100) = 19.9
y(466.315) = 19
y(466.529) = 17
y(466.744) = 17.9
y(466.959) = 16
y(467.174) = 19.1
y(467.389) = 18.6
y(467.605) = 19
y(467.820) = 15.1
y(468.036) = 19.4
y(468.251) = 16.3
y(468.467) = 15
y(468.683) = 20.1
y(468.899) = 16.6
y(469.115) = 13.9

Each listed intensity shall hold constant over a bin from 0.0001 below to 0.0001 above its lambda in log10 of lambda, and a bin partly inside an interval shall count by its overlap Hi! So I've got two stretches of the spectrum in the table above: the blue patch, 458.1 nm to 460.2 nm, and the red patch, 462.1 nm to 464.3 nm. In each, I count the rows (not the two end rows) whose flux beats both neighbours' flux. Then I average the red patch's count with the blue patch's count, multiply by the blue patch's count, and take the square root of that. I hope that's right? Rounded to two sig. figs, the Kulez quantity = 2.2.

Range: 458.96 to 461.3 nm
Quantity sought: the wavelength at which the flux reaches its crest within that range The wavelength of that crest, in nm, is 459.493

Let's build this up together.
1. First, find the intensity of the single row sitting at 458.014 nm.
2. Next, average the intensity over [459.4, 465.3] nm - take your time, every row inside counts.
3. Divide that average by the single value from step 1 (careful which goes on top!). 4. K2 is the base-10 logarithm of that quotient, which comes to 0.01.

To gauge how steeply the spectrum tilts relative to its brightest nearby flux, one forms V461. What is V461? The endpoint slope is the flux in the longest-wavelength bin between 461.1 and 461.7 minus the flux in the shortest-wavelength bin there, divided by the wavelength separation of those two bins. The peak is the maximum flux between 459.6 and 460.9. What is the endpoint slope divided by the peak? -0.04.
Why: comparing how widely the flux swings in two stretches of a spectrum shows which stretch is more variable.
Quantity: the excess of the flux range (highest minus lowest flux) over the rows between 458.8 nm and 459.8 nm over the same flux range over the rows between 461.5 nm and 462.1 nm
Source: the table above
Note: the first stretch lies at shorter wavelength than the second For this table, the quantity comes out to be 1.6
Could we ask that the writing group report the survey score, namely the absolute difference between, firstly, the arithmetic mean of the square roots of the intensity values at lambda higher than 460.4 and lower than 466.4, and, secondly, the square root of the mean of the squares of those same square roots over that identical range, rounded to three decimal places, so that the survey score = 0.002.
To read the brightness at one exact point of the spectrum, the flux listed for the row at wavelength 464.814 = 19.6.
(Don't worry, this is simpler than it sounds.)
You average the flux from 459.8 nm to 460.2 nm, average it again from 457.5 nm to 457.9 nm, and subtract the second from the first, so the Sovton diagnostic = -2.2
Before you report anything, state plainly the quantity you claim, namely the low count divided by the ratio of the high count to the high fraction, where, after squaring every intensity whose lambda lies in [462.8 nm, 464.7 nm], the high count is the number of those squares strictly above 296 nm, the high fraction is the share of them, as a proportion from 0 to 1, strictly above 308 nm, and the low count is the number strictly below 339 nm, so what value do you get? 0.44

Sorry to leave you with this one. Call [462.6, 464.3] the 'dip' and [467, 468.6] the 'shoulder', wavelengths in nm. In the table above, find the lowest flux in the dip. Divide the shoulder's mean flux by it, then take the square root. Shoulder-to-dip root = 1.03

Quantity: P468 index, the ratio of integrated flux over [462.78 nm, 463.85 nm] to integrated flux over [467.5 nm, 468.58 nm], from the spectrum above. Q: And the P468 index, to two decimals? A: 1.08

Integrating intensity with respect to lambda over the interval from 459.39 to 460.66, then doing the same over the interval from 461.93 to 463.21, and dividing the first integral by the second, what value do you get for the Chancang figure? 1.01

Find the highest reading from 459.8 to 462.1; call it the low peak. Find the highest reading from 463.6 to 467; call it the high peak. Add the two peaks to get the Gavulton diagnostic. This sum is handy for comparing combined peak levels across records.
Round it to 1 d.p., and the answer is 39.5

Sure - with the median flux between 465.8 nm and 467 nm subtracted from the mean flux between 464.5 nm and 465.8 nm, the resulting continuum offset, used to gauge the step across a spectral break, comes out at 0.5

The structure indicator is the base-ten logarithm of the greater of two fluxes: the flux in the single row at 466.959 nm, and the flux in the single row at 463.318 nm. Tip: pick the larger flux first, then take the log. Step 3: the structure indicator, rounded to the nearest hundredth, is 1.32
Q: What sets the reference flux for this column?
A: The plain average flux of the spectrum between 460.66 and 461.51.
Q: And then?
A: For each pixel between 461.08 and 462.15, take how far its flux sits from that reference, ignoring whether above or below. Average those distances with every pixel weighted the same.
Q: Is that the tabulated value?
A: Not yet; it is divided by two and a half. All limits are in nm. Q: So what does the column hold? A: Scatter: 0.24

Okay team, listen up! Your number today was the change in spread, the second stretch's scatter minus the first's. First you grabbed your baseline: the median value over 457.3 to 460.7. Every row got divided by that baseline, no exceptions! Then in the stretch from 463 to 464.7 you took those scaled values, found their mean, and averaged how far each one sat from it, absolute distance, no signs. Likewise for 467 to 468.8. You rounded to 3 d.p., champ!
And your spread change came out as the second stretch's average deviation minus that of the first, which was 0.034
